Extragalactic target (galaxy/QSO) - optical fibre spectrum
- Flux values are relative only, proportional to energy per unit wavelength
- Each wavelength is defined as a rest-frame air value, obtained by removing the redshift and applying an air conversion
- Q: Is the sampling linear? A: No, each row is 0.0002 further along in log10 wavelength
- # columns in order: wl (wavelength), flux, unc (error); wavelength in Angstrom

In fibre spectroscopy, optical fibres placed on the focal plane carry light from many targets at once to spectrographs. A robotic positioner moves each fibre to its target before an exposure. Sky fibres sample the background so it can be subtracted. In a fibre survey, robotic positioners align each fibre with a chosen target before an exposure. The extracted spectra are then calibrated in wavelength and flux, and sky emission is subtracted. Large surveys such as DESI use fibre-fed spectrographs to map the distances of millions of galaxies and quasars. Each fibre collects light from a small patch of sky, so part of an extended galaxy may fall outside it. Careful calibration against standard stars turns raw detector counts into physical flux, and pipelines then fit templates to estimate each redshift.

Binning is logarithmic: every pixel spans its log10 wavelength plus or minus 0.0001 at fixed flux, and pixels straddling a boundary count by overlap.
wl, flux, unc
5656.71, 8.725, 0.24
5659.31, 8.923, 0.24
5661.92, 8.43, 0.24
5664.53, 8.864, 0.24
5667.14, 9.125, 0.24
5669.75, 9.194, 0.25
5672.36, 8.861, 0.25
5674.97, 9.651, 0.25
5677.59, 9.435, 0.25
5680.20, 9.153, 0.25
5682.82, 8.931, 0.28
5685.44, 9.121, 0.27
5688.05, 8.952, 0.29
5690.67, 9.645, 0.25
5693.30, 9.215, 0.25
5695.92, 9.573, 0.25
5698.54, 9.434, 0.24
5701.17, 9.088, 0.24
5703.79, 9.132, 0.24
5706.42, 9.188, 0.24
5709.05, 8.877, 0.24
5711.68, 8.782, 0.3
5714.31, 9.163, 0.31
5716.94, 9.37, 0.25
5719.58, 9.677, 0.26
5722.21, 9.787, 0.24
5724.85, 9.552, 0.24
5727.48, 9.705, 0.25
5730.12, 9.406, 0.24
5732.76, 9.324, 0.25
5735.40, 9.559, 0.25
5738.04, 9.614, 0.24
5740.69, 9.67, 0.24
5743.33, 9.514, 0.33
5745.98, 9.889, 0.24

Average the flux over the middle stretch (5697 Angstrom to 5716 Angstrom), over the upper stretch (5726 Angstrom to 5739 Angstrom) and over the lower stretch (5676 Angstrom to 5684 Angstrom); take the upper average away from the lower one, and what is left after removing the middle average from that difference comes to -9.44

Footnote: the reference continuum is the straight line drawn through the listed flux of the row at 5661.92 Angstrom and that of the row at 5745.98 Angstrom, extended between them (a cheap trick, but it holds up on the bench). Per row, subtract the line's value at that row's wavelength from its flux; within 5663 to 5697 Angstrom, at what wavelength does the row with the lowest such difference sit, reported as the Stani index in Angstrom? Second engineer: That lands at 5688.05 Angstrom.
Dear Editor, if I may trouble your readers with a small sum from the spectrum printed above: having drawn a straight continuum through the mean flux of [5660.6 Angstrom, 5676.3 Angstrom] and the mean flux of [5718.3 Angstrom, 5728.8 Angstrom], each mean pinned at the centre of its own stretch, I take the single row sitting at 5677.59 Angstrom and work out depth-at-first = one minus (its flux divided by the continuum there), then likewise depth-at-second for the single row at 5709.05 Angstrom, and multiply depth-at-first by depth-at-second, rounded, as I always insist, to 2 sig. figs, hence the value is -0.0022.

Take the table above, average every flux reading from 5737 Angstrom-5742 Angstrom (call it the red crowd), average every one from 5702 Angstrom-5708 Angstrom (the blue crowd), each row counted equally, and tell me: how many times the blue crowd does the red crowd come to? 1.053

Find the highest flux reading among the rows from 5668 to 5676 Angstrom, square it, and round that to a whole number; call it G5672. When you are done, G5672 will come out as 93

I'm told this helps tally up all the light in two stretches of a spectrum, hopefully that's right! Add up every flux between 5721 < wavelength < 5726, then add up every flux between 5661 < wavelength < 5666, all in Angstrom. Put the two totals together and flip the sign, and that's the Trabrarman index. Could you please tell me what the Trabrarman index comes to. -36.6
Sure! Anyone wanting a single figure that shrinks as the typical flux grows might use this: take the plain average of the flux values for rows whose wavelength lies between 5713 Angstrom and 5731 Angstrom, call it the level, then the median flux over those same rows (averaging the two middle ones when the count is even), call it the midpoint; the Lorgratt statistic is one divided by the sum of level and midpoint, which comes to 0.0524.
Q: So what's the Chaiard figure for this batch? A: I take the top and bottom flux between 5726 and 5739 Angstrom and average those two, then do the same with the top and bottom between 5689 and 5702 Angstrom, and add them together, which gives 18.9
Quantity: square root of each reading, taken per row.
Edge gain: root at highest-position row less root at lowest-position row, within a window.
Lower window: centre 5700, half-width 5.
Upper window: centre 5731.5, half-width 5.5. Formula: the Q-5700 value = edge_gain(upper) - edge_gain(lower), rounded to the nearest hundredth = 0.05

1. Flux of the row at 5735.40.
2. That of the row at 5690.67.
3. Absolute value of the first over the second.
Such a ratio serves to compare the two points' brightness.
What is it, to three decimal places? 0.991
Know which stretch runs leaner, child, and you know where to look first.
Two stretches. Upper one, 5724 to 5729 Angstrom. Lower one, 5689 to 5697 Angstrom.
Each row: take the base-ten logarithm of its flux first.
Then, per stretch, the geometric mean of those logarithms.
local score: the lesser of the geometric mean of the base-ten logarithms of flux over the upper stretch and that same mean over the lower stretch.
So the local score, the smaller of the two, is 0.977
